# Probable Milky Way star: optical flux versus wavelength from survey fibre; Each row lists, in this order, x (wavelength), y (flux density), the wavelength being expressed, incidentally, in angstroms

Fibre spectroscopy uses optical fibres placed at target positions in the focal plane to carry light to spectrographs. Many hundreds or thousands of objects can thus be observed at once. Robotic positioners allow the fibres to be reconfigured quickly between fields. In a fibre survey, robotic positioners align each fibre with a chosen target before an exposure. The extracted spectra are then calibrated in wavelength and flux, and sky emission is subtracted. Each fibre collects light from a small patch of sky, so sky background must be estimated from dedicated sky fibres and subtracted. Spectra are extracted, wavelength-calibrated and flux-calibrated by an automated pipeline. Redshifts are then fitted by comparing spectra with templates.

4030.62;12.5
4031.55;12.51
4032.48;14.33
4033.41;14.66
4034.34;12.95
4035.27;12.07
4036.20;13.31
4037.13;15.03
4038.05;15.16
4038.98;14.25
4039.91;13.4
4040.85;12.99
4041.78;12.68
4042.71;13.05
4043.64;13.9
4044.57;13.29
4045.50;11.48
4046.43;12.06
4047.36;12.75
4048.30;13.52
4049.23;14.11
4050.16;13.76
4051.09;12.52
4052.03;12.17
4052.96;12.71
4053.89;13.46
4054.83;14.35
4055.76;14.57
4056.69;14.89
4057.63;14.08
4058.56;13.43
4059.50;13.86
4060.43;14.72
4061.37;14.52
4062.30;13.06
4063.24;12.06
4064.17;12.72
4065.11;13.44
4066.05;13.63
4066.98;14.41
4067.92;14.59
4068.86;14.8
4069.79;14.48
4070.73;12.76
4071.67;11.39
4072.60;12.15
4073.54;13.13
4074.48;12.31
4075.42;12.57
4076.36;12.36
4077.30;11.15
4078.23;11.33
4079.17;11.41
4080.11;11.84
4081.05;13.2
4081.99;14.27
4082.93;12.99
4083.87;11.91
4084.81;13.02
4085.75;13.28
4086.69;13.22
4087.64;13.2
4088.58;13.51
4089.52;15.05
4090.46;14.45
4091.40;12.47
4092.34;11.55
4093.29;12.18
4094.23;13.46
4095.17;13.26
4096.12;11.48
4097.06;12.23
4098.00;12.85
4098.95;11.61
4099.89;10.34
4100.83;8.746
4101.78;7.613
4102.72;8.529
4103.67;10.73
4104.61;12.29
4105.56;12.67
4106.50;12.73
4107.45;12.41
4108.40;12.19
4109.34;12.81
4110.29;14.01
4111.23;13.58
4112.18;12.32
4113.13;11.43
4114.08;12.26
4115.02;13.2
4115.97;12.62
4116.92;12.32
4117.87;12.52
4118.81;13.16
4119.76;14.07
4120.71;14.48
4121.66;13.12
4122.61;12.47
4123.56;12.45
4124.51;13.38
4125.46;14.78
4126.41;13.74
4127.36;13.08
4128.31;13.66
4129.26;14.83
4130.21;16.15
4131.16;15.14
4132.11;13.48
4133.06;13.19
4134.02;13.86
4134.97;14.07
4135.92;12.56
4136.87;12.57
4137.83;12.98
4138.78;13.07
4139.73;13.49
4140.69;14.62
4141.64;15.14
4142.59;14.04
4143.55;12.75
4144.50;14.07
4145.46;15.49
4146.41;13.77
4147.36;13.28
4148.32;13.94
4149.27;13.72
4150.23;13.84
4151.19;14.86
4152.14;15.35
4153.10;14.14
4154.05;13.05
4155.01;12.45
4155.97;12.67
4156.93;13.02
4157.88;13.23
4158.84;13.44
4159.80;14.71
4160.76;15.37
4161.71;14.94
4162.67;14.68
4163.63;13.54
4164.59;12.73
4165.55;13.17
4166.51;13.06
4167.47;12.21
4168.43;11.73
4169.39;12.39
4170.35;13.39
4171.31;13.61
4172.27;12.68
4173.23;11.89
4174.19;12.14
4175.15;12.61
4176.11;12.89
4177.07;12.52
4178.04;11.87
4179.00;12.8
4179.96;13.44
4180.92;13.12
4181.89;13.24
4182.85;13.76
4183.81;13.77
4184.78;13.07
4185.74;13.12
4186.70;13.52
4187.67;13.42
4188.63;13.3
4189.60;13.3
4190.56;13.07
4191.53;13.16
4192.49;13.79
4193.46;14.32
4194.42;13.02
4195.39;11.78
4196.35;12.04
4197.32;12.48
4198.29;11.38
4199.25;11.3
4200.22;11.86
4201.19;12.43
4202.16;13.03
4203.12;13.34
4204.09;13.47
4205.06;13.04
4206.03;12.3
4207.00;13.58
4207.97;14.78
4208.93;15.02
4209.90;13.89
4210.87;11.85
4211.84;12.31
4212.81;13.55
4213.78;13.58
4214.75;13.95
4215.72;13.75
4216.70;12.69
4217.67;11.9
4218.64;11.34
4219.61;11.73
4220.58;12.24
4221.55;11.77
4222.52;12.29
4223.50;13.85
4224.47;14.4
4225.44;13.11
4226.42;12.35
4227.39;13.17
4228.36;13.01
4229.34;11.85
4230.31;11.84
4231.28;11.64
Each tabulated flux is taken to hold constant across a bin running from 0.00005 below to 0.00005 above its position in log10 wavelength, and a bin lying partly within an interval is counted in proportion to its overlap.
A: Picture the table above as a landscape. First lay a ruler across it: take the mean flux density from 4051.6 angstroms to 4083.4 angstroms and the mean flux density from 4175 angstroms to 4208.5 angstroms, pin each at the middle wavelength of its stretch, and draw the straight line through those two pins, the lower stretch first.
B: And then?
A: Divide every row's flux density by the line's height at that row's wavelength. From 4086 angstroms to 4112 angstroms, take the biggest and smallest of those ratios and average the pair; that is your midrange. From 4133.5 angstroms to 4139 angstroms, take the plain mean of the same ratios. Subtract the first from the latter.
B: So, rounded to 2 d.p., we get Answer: 0.15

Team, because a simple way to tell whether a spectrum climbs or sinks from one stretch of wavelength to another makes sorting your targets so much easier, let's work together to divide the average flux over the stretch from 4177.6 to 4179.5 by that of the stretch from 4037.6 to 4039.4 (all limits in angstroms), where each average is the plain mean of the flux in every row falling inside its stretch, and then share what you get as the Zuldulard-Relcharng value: 0.84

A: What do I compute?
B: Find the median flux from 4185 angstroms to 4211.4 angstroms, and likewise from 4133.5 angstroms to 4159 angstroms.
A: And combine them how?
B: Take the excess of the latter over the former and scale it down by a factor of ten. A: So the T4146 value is 0.060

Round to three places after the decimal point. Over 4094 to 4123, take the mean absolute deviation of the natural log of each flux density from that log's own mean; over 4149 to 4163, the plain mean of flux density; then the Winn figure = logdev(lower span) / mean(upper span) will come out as 0.007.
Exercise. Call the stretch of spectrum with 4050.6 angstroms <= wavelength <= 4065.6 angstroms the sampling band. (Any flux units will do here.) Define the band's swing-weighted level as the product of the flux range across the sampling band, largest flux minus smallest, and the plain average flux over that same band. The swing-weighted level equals 38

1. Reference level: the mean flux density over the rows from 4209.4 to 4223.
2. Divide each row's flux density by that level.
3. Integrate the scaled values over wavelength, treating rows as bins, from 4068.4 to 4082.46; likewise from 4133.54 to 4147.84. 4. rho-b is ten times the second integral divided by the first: 11.1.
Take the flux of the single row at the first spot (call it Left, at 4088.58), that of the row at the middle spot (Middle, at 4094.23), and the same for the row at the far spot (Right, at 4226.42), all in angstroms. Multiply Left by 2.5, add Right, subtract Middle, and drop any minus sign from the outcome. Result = 32.7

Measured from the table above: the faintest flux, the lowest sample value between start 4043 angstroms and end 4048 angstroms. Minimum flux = 11.48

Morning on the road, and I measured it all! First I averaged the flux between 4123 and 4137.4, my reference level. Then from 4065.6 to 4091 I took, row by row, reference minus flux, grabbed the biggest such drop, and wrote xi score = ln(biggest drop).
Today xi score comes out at 0.97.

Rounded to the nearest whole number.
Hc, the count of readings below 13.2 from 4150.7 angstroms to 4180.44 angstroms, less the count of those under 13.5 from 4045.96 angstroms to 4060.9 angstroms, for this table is 11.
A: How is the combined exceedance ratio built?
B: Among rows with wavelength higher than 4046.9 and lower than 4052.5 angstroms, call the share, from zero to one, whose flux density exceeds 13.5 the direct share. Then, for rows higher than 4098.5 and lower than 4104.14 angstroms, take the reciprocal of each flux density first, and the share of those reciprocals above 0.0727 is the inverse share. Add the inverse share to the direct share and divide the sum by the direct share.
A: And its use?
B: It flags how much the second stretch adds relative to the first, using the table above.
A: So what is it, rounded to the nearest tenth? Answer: 3.0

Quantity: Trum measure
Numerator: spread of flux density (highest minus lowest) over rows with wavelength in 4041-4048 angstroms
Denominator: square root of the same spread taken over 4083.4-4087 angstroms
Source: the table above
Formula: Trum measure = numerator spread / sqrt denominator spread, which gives 2.1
